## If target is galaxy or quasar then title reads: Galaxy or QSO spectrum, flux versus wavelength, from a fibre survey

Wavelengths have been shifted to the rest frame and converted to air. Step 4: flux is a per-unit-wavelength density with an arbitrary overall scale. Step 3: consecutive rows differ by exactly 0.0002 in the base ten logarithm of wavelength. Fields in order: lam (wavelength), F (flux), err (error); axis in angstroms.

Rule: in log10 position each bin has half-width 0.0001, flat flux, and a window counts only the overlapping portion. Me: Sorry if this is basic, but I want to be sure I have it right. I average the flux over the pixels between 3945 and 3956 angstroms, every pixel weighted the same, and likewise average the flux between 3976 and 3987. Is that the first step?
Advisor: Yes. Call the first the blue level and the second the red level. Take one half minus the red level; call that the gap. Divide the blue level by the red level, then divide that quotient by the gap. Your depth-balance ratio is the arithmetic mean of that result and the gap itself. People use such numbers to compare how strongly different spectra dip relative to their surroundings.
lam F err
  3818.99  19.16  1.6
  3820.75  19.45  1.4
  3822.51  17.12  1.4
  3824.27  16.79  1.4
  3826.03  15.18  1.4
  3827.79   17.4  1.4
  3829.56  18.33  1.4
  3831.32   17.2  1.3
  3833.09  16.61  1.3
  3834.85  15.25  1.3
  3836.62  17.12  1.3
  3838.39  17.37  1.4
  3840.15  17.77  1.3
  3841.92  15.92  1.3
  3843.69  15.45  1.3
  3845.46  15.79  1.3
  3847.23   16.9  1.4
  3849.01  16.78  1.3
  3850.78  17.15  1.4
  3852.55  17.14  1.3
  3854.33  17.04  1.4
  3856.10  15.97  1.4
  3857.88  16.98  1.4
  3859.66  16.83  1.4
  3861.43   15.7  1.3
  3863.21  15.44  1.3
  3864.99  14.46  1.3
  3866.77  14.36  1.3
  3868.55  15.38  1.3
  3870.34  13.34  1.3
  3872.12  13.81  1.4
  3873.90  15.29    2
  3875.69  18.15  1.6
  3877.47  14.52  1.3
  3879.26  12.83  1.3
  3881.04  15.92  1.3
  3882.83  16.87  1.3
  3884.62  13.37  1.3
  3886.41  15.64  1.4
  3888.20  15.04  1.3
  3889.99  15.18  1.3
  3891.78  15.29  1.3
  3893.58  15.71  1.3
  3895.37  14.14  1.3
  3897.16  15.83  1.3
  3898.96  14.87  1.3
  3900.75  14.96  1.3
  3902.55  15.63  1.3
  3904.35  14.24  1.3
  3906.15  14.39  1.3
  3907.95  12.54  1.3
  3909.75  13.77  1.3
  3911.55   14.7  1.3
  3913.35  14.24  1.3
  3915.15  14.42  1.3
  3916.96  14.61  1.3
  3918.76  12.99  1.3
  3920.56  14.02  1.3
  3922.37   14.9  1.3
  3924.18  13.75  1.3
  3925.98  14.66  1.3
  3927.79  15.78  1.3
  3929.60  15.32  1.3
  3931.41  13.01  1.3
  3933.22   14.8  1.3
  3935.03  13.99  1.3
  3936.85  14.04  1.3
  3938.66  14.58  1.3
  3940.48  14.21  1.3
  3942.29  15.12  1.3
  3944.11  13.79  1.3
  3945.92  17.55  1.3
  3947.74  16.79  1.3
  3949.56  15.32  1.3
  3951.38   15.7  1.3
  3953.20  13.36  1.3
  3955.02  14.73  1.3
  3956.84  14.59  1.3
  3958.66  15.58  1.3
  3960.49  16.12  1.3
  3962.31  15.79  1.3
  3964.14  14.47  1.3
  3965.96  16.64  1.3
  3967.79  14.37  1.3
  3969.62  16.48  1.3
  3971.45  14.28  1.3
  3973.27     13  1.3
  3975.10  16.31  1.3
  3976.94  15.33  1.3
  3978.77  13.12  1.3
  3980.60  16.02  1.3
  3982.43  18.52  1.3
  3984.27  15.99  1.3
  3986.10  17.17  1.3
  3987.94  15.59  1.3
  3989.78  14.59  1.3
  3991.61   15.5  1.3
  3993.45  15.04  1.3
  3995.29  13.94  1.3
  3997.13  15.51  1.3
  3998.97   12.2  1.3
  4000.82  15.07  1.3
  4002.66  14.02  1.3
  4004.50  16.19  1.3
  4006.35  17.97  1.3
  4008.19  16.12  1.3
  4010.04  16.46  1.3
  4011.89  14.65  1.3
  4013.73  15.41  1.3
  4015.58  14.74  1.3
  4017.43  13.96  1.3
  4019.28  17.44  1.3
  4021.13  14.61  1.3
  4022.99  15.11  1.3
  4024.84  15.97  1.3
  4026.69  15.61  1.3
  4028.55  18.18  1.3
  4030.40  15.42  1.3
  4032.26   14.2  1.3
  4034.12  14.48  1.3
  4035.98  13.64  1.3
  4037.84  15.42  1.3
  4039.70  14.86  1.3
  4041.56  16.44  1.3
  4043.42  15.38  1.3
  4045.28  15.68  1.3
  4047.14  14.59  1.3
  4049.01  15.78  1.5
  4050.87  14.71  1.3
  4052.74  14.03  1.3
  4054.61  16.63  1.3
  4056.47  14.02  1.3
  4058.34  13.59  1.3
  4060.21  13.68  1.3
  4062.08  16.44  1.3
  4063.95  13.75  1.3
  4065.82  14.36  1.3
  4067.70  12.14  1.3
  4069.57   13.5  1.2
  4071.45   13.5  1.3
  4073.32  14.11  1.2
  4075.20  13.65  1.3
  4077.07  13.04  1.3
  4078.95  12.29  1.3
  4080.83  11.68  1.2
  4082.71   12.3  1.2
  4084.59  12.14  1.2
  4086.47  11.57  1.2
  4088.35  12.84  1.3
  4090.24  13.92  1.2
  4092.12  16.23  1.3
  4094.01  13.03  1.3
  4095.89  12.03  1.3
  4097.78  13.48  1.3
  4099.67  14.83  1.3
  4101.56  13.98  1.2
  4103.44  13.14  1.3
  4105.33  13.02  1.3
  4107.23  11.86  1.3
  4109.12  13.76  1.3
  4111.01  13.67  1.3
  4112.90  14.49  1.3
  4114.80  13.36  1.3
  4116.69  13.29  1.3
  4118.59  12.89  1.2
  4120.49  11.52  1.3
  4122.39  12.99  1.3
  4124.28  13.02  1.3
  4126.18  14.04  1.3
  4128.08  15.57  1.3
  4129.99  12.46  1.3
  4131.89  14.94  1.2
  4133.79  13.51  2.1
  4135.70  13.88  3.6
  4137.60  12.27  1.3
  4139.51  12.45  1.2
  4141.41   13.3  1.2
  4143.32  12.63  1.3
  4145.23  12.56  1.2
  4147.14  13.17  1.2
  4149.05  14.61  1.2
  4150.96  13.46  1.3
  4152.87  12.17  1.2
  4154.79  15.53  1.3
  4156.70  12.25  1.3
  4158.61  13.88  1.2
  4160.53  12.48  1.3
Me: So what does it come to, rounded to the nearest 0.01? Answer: -7.79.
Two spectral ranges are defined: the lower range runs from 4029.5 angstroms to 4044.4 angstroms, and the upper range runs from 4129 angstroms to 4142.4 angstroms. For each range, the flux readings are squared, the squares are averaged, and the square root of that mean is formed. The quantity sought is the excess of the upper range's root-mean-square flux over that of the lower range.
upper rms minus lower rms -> -1.7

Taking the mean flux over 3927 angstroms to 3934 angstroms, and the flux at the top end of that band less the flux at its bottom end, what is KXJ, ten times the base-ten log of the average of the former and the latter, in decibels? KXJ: 8.4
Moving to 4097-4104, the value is 8.3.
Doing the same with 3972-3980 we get 8.6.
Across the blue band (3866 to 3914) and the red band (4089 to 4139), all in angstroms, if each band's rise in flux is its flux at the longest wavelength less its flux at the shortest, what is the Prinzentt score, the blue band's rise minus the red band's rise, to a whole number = 2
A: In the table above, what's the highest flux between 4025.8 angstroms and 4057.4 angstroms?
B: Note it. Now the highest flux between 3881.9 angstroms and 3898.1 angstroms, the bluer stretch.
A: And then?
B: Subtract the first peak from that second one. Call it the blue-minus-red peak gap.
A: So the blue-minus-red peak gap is -1.3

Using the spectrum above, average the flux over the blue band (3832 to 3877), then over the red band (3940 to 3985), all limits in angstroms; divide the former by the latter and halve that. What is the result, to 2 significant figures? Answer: 0.52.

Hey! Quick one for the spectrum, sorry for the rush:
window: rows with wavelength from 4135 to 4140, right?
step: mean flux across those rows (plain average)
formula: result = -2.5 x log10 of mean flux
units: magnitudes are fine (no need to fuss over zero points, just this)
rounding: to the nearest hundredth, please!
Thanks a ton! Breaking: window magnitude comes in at -2.77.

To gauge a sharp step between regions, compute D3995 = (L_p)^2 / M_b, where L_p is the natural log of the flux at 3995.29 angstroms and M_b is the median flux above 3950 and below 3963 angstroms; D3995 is 0.45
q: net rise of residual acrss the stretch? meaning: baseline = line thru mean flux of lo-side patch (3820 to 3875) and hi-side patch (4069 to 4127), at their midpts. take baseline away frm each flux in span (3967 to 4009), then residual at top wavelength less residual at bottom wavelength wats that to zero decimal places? 2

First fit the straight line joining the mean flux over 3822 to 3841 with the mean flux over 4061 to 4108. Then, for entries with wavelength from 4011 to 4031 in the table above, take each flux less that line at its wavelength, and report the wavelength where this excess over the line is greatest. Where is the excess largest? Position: 4028.55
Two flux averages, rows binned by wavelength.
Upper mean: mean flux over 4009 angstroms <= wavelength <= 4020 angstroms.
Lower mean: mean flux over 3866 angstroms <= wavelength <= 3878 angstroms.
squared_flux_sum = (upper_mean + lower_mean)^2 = 925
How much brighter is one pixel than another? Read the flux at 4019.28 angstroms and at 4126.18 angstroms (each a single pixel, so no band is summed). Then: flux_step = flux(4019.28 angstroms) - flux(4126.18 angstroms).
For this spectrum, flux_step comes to 3.4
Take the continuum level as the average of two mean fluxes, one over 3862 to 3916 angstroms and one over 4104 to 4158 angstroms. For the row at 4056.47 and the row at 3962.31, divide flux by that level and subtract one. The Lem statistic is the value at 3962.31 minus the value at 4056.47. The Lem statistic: 0.13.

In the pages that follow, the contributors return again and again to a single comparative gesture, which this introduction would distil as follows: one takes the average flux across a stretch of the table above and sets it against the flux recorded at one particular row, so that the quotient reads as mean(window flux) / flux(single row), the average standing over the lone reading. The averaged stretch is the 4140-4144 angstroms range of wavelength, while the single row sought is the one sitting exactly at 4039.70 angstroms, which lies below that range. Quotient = 0.87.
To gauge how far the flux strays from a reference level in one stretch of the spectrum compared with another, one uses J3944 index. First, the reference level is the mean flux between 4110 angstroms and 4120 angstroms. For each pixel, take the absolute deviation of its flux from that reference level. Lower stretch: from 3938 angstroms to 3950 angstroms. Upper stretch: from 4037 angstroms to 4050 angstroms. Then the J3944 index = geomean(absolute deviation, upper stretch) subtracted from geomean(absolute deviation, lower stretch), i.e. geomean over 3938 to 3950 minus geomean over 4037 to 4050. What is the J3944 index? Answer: -0.5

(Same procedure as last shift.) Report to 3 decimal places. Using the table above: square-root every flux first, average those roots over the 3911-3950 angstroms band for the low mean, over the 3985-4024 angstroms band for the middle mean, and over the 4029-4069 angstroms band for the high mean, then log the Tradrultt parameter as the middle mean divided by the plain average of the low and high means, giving 1.020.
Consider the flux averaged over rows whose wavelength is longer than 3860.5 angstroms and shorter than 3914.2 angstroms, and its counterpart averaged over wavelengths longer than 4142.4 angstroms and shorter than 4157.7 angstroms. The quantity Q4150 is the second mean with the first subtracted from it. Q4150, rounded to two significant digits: -1.6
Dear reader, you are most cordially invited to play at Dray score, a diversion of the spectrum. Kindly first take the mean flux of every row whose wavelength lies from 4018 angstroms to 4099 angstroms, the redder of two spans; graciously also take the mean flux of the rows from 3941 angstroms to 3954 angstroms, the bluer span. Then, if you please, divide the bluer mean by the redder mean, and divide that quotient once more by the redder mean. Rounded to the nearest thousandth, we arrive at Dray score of 0.075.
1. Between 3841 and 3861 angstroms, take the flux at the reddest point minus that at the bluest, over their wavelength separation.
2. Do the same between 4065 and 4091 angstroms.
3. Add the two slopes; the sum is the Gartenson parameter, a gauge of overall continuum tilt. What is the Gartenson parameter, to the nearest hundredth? 0.03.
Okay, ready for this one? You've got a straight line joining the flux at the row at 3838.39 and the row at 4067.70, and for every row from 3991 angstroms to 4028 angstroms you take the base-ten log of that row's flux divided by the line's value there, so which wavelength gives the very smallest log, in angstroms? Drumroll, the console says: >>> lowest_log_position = 3998.97 angstroms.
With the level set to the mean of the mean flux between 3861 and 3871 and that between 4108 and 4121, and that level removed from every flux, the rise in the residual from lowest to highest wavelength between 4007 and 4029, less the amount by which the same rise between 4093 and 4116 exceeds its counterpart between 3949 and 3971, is 2.9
